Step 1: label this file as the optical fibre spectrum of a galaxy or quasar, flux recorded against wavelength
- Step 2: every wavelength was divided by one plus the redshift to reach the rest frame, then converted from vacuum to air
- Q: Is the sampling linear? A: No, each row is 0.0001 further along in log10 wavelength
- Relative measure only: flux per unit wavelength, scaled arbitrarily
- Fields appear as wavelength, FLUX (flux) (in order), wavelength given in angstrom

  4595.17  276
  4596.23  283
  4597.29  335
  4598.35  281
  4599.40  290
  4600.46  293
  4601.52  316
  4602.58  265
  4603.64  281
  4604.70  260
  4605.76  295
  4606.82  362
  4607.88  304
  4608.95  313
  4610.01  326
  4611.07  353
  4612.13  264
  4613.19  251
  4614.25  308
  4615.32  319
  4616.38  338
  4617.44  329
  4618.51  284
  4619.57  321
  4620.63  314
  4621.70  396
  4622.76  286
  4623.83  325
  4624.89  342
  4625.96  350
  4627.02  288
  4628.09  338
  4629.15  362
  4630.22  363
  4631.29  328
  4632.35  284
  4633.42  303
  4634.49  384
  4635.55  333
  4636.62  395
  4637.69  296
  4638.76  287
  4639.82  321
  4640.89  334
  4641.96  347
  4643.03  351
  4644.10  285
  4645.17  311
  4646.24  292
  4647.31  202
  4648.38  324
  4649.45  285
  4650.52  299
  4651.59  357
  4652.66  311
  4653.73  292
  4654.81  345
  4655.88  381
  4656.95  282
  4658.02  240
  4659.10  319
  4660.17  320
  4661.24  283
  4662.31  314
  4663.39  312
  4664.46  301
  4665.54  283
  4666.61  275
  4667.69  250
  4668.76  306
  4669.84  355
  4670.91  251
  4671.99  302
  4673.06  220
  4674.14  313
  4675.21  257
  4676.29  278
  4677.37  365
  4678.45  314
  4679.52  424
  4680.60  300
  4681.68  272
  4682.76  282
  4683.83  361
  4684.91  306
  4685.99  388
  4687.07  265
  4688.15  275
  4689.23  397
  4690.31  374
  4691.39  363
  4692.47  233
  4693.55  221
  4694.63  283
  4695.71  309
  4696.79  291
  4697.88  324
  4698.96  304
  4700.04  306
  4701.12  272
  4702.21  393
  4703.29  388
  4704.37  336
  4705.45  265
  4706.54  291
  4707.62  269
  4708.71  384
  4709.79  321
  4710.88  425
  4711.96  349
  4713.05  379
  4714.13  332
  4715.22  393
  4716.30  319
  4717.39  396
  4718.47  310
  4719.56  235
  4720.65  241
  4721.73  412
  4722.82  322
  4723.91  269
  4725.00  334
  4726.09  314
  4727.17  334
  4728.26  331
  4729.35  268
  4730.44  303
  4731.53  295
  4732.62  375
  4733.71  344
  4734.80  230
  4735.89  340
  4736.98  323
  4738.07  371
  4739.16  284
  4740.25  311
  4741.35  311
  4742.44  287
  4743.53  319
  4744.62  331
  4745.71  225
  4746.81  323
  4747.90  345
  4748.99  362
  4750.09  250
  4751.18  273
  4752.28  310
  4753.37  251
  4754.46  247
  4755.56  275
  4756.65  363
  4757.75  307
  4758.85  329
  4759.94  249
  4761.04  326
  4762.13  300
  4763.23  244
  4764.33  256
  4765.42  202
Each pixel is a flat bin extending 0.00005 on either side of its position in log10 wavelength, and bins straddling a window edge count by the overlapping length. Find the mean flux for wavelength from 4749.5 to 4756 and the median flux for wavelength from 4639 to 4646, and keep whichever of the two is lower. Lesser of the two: 268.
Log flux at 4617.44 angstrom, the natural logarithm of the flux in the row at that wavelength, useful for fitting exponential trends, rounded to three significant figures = 5.80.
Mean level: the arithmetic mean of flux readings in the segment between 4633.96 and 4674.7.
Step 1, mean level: 307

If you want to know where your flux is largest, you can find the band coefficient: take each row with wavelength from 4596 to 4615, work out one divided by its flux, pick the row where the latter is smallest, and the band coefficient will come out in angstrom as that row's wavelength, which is 4606.82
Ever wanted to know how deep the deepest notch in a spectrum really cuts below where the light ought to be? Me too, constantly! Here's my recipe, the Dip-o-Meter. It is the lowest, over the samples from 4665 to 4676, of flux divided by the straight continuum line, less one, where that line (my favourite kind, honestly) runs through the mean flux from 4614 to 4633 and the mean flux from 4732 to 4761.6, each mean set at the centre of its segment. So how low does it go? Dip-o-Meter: -0.31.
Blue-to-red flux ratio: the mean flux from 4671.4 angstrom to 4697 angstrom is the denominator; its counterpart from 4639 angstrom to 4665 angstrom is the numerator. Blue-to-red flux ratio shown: 1.00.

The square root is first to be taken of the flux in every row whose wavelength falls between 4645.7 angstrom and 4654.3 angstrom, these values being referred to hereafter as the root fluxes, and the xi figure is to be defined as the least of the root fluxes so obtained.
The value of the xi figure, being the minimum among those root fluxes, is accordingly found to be 14.2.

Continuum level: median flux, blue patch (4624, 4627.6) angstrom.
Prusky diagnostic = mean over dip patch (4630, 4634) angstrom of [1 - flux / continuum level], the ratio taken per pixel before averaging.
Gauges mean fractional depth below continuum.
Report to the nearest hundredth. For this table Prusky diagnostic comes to 0.07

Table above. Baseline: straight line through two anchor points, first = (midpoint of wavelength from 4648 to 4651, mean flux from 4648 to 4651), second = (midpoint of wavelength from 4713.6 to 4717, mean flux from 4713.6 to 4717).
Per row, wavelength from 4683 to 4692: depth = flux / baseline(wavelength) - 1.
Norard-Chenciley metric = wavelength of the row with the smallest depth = 4687.07 angstrom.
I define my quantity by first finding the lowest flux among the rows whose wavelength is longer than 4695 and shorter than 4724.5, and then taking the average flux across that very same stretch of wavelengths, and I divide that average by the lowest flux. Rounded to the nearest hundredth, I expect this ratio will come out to 1.39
